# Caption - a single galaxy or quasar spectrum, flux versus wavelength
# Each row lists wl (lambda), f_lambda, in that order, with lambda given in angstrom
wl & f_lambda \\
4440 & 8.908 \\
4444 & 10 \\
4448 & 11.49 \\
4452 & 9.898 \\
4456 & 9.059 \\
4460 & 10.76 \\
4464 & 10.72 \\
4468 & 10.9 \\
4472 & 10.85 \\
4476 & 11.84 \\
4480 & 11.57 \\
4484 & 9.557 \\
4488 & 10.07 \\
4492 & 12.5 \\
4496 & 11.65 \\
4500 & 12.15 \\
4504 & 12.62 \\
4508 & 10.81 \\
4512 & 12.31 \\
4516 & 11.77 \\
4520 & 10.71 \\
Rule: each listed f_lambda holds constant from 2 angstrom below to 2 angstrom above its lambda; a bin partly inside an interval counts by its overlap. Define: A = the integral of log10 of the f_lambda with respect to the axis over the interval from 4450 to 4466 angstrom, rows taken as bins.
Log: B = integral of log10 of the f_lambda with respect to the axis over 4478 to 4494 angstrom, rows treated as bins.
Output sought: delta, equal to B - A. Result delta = 0.5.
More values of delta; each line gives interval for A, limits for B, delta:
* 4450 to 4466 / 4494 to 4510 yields 1.1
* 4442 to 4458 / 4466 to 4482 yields 0.8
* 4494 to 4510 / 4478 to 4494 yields -0.6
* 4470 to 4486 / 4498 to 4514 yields 0.6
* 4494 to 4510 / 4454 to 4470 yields -0.9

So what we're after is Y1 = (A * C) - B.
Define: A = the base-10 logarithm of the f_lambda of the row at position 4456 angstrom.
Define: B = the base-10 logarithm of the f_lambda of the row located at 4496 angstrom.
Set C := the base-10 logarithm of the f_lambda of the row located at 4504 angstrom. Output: -0.01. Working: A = 0.96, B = 1.07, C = 1.10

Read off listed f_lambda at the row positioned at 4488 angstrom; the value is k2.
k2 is 10.07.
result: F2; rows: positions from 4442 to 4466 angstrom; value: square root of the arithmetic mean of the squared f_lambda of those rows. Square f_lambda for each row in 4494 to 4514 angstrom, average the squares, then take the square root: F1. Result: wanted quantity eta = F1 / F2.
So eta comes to 1.15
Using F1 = 11.9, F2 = 10.4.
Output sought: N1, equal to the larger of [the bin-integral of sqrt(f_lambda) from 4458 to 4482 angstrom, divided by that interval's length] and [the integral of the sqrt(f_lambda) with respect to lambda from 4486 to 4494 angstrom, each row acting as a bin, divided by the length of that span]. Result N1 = 3.35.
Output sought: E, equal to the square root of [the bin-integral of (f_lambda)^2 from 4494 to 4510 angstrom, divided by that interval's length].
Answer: 11.8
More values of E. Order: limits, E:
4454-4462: 9.9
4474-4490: 10.8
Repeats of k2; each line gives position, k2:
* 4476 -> 11.84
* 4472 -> 10.85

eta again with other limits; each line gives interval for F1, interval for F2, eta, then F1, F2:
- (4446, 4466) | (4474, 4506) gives 0.90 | 10.4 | 11.5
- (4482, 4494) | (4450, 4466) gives 1.06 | 10.8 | 10.1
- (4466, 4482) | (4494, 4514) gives 0.95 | 11.3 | 11.9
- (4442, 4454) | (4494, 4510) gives 0.89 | 10.5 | 11.8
